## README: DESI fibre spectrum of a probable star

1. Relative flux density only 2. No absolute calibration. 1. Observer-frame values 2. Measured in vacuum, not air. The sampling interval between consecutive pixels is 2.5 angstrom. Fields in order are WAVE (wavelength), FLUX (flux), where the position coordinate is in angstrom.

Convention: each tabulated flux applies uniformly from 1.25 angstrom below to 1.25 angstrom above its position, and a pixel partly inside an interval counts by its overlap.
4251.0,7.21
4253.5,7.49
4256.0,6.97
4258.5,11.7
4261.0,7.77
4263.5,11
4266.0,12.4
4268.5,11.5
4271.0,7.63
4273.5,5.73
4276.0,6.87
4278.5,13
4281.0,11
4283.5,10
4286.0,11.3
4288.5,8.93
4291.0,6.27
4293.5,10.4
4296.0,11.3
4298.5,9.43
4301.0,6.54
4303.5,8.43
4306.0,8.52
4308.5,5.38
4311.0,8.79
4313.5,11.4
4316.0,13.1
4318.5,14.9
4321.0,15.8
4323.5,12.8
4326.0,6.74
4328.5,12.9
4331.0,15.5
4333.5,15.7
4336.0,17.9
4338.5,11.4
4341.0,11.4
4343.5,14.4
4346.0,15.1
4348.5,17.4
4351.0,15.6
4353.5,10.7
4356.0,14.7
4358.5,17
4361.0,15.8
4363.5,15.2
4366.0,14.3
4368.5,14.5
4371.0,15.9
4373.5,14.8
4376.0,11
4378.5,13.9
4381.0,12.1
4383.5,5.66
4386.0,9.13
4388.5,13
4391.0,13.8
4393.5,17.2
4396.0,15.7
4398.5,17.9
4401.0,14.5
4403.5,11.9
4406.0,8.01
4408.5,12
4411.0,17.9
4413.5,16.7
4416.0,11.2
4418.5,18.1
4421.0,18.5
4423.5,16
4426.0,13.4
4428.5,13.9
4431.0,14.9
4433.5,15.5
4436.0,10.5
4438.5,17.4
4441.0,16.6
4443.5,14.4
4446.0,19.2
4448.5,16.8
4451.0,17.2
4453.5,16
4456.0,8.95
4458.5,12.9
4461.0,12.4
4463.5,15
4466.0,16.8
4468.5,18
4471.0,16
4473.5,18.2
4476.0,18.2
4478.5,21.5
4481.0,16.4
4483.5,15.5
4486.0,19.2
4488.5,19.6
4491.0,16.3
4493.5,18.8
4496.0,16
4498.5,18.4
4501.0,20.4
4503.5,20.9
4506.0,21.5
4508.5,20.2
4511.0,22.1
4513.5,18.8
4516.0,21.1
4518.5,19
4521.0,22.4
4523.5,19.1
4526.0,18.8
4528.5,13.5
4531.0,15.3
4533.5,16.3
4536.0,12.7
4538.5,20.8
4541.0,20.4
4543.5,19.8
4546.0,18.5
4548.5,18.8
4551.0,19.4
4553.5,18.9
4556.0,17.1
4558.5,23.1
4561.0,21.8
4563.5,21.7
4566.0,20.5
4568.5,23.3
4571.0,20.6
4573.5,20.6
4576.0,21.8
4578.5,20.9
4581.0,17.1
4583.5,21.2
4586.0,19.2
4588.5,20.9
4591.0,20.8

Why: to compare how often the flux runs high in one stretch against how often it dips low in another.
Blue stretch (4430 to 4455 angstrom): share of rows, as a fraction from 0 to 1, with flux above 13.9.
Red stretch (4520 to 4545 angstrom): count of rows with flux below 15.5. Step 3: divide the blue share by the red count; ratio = 0.300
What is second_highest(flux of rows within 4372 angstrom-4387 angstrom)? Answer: 13.9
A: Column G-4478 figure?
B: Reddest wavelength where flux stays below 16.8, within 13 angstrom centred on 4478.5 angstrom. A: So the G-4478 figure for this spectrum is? 4483.5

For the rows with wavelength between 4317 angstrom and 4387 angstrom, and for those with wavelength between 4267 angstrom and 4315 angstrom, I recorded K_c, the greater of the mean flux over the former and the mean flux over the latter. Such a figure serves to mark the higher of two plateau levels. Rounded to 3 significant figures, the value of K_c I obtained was 13.7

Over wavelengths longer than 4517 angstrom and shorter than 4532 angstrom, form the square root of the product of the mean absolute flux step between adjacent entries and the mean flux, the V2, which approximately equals 7.1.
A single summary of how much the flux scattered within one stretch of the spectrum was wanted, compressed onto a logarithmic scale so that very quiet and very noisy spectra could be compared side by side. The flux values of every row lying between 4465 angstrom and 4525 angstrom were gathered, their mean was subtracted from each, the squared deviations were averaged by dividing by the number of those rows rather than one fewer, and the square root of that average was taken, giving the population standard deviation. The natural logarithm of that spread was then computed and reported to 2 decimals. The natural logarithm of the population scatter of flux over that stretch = 0.70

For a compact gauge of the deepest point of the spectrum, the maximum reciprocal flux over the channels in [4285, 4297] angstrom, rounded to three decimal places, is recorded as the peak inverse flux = 0.159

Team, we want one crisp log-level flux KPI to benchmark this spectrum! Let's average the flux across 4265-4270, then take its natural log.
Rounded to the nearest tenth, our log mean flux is 2.5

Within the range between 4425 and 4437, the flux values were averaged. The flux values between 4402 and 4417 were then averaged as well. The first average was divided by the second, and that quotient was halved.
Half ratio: 0.53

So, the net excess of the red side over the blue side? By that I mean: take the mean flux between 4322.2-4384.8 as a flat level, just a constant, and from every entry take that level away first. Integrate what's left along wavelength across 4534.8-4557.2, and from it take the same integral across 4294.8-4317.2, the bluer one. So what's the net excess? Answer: 209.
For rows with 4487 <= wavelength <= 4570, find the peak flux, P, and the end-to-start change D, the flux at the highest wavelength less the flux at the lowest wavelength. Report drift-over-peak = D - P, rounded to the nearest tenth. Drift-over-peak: -19.6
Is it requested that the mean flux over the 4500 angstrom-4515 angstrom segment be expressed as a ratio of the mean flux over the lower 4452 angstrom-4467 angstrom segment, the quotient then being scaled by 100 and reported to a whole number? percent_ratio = 151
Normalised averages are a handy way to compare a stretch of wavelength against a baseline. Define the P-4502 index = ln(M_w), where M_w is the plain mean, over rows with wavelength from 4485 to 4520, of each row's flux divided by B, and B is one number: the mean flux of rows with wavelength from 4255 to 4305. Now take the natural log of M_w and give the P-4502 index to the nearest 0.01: 0.73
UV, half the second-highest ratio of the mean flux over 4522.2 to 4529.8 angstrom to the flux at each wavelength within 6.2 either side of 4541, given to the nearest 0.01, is 0.46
